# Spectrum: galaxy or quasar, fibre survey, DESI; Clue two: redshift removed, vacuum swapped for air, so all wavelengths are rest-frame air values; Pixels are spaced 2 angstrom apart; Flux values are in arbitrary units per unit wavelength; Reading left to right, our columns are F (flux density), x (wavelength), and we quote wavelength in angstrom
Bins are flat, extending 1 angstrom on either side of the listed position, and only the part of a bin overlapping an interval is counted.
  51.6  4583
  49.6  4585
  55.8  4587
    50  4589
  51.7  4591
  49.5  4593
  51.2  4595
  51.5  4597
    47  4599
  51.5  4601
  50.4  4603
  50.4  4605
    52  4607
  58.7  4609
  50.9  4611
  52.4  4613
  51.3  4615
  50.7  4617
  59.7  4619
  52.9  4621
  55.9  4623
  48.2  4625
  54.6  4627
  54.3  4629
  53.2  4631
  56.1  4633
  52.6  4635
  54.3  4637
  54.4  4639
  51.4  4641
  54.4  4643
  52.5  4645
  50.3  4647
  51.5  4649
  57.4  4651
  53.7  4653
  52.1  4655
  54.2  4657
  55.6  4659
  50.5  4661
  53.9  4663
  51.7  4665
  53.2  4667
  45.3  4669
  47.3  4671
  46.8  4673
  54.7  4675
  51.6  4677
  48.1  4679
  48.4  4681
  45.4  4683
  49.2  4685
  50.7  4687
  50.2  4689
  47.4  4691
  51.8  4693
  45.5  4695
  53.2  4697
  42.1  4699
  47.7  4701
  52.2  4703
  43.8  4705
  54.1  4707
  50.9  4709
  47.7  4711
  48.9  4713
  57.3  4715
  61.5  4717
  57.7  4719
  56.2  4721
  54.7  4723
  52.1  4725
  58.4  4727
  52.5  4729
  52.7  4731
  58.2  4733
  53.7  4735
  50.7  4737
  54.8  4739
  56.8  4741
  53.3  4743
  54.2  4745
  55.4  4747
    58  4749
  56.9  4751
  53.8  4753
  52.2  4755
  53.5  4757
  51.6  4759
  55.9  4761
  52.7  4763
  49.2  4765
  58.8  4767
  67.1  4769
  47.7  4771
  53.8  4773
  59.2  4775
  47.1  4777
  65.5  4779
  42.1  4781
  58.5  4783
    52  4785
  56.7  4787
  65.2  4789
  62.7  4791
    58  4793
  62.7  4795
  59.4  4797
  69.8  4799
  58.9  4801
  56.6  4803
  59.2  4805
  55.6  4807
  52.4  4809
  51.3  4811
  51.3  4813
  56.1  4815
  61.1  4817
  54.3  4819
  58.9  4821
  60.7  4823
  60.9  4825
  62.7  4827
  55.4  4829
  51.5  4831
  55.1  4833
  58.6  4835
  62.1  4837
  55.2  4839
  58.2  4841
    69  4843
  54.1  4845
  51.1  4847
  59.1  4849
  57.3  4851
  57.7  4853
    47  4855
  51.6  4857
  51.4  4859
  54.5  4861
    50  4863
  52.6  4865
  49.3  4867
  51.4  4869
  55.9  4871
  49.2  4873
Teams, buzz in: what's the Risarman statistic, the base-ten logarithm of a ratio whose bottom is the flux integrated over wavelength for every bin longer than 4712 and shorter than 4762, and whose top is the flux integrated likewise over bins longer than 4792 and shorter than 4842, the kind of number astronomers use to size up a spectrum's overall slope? 0.0231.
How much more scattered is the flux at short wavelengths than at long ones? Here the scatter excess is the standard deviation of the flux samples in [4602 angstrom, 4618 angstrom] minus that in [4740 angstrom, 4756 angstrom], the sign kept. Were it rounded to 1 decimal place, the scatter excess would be 0.7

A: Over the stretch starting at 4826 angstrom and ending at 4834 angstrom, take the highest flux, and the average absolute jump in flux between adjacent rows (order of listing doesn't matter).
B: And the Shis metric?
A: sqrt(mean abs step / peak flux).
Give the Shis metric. 0.281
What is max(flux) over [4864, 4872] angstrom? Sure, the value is 55.9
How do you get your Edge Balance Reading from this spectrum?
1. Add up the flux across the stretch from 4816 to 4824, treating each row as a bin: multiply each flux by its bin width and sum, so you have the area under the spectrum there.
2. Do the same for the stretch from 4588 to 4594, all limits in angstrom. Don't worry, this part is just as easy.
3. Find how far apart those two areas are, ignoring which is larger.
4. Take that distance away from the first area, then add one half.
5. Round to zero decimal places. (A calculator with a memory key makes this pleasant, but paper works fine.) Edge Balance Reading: 303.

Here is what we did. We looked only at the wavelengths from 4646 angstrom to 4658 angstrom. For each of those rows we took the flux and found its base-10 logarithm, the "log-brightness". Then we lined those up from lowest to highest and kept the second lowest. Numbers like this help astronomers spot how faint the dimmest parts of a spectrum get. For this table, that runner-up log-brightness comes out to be 1.71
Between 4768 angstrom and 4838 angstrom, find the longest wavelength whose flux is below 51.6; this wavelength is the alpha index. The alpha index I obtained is 4831 angstrom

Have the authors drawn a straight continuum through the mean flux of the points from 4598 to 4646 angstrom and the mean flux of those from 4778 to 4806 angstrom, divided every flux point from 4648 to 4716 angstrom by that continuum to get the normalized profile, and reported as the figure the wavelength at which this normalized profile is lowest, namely 4699 angstrom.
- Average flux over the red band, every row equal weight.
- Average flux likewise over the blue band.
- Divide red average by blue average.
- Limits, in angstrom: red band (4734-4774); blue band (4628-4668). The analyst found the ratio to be 1.021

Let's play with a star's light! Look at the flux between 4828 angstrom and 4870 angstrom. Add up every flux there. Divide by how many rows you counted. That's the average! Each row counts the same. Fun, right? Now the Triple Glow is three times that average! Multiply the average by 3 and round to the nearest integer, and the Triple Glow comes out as 165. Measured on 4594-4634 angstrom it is 158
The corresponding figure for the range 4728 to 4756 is 164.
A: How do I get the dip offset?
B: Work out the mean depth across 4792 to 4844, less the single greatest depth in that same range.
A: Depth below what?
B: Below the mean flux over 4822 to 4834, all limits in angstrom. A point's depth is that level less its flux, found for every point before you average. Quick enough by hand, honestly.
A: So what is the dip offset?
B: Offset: -7.0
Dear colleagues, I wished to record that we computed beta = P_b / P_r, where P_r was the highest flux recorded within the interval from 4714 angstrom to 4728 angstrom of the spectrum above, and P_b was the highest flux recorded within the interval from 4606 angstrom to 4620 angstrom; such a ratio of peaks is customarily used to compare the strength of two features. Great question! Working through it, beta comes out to 0.971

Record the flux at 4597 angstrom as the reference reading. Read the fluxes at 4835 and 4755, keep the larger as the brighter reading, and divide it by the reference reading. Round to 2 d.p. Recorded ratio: 1.14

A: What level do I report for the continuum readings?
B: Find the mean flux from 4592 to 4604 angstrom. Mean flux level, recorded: 50.2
